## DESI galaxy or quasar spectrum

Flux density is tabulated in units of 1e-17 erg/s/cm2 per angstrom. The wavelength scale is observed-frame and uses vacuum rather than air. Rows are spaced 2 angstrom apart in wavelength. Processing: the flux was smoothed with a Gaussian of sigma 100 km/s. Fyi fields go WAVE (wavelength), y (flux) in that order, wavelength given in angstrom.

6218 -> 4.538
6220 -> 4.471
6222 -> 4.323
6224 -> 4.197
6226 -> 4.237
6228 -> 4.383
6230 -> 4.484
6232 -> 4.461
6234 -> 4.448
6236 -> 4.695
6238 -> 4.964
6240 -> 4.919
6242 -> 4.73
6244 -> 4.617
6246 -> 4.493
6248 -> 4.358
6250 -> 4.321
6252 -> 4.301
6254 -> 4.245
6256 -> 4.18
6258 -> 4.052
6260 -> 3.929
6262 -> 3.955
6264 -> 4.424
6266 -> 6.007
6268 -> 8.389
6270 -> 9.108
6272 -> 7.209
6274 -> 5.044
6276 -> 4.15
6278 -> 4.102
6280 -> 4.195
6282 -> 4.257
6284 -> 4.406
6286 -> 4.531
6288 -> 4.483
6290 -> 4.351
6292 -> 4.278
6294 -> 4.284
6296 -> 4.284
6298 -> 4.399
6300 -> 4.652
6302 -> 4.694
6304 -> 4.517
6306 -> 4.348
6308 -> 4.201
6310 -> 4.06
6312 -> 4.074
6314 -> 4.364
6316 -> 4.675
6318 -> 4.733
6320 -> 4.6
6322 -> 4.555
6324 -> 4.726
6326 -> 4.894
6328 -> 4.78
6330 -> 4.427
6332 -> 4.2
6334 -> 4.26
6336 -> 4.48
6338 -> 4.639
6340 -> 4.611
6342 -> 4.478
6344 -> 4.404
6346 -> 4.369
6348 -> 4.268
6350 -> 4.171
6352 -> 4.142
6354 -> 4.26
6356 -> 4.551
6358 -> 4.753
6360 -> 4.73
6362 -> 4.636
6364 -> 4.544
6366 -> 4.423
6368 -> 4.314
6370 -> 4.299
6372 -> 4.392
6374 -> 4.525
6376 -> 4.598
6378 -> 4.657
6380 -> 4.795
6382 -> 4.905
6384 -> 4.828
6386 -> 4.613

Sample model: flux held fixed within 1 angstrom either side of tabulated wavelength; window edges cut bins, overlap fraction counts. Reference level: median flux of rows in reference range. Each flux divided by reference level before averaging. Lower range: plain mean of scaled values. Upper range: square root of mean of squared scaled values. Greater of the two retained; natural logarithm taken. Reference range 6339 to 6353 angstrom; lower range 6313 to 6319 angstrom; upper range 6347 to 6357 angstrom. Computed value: 0.049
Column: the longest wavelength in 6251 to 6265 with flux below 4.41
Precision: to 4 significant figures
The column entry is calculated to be 6262 angstrom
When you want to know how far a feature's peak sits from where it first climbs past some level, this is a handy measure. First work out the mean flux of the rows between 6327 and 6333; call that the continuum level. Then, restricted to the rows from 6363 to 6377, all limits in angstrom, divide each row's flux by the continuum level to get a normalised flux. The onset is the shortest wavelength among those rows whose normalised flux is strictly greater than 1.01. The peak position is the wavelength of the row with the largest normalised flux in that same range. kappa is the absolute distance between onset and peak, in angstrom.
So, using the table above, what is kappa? 12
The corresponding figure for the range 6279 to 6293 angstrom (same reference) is 0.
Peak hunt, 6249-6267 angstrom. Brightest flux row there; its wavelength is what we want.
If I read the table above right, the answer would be 6266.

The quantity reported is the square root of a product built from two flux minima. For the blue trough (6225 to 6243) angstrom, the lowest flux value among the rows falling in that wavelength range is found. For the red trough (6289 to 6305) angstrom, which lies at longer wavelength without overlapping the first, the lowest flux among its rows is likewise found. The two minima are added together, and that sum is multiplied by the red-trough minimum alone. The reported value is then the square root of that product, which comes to 6.04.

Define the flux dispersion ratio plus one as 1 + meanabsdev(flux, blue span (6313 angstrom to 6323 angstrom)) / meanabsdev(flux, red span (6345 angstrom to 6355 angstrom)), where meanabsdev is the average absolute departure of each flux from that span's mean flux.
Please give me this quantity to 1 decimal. 2.5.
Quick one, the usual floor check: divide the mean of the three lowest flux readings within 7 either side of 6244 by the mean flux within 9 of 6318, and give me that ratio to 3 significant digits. 0.971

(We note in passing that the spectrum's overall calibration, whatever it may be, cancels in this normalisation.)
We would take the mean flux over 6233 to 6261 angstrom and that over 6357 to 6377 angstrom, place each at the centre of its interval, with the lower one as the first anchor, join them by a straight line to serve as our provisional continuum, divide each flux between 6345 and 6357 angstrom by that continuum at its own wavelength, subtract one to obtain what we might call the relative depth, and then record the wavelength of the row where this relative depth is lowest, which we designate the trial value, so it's 6352 angstrom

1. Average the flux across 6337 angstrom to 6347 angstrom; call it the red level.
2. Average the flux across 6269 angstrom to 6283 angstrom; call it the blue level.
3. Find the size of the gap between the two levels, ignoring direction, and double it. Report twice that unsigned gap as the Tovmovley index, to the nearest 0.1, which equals 1.9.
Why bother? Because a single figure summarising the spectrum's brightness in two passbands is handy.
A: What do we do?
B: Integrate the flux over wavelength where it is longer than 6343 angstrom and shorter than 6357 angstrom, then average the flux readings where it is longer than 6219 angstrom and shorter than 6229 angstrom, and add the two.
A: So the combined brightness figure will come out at 65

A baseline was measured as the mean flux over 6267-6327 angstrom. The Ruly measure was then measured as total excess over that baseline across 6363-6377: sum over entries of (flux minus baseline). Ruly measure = -3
